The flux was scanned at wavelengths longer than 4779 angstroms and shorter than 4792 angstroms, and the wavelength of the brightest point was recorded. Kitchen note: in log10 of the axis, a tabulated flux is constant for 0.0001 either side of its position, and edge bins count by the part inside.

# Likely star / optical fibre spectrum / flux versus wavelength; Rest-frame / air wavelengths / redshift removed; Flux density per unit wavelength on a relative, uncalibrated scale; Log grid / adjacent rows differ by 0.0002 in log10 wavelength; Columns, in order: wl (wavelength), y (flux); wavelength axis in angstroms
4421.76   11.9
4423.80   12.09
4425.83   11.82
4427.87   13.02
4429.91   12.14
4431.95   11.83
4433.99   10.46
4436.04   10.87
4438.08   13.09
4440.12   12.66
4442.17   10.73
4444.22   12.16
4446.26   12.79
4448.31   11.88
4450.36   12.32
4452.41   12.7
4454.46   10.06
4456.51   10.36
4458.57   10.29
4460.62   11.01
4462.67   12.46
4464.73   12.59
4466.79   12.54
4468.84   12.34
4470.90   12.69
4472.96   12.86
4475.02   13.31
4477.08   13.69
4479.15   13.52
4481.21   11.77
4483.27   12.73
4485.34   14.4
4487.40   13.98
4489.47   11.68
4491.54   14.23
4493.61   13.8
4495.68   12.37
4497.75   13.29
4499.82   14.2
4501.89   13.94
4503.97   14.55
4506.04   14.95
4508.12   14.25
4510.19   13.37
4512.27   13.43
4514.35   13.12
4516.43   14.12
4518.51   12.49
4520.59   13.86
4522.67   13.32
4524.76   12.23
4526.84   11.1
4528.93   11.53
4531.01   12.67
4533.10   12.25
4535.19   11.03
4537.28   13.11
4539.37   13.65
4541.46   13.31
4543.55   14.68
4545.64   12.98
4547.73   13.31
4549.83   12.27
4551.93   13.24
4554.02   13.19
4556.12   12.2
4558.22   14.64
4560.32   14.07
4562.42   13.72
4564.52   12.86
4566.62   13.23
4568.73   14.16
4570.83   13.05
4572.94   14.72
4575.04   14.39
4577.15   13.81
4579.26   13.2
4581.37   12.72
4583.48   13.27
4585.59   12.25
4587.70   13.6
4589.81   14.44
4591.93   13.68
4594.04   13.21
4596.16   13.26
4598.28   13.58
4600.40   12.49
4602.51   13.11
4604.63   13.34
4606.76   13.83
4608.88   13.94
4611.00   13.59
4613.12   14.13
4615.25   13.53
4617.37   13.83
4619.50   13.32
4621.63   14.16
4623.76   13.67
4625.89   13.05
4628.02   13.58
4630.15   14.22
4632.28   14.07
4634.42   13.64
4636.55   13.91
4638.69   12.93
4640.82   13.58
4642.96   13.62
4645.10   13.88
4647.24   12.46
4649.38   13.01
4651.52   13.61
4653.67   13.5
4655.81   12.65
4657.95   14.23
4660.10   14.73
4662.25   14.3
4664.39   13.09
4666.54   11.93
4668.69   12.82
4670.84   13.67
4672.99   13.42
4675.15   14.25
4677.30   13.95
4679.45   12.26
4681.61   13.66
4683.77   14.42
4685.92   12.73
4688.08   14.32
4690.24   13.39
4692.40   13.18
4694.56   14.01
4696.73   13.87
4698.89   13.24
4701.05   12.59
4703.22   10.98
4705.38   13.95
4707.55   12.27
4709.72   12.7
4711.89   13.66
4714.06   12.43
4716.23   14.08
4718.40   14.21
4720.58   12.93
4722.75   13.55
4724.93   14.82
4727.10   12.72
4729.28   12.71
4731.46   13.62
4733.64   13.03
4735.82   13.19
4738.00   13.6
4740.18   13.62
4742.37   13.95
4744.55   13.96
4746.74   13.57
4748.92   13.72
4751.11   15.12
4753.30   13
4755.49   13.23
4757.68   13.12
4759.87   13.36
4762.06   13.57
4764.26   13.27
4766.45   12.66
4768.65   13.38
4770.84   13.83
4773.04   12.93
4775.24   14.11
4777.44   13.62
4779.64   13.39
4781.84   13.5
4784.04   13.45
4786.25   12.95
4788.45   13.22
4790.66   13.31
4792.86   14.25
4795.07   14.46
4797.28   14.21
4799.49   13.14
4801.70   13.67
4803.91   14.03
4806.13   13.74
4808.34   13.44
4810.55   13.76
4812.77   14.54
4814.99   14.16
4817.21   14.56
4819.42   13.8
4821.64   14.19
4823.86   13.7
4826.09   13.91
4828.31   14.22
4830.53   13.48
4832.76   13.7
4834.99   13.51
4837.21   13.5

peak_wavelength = 4781.84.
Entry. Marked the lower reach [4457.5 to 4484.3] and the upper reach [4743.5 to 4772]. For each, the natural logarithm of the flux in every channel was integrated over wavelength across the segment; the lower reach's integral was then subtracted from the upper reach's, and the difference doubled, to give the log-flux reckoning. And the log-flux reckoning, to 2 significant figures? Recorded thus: 13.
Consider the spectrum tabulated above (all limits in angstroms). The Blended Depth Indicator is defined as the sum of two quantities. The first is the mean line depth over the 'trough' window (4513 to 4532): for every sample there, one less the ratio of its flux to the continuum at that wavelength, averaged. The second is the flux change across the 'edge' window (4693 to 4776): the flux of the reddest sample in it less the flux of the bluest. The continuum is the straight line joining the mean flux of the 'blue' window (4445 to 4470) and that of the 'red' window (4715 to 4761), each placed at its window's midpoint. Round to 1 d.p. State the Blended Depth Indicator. 0.1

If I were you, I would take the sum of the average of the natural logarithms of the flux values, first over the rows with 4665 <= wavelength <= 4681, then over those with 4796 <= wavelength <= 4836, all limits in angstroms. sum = 5.21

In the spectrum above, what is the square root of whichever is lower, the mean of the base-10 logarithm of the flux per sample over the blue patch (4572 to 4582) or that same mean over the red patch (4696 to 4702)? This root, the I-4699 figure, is 1.06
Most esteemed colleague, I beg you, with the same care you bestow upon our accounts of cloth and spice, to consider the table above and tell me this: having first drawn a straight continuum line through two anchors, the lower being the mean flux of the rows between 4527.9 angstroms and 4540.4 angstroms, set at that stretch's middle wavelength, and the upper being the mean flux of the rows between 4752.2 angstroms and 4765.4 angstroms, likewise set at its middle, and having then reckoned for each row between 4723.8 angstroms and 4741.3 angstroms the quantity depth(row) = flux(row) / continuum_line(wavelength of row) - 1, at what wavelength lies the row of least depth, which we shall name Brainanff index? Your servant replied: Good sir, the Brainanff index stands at 4729.28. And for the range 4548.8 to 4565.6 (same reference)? 4556.12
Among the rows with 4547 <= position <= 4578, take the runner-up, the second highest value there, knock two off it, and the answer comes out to 12.6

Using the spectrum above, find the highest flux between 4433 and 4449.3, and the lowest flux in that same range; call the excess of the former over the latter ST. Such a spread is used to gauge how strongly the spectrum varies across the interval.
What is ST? 2.6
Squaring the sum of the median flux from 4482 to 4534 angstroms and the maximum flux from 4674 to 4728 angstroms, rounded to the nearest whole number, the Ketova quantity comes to 795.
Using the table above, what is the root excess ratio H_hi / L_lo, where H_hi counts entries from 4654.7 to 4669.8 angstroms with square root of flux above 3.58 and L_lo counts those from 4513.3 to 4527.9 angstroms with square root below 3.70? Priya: 1.00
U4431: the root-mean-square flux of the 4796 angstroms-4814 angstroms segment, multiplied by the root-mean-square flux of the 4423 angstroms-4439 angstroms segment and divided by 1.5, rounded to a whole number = 110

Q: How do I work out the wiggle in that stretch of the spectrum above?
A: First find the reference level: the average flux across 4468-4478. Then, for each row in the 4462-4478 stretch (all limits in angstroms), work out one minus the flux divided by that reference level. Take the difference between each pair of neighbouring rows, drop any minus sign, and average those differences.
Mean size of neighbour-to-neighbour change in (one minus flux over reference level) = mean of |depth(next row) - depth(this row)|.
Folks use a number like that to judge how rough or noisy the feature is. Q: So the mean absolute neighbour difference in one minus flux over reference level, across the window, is 0.02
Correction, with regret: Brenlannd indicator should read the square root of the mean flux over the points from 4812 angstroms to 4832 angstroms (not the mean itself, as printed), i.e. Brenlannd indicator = 3.75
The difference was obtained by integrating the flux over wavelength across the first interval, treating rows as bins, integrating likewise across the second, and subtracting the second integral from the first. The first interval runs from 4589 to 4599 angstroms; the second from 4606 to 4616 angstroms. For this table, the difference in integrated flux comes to -2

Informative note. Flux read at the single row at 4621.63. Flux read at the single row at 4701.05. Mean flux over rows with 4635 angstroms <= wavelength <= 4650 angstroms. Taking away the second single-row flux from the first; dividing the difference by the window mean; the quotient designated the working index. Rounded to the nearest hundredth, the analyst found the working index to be 0.12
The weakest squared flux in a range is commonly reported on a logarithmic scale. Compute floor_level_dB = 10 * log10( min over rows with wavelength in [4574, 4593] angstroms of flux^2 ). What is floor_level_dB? 21.8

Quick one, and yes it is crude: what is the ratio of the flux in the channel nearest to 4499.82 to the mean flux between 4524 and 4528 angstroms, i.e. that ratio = 1.22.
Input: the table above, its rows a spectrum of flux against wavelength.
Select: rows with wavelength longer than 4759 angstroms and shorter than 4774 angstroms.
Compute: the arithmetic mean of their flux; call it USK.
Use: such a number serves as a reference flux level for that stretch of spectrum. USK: 13.29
